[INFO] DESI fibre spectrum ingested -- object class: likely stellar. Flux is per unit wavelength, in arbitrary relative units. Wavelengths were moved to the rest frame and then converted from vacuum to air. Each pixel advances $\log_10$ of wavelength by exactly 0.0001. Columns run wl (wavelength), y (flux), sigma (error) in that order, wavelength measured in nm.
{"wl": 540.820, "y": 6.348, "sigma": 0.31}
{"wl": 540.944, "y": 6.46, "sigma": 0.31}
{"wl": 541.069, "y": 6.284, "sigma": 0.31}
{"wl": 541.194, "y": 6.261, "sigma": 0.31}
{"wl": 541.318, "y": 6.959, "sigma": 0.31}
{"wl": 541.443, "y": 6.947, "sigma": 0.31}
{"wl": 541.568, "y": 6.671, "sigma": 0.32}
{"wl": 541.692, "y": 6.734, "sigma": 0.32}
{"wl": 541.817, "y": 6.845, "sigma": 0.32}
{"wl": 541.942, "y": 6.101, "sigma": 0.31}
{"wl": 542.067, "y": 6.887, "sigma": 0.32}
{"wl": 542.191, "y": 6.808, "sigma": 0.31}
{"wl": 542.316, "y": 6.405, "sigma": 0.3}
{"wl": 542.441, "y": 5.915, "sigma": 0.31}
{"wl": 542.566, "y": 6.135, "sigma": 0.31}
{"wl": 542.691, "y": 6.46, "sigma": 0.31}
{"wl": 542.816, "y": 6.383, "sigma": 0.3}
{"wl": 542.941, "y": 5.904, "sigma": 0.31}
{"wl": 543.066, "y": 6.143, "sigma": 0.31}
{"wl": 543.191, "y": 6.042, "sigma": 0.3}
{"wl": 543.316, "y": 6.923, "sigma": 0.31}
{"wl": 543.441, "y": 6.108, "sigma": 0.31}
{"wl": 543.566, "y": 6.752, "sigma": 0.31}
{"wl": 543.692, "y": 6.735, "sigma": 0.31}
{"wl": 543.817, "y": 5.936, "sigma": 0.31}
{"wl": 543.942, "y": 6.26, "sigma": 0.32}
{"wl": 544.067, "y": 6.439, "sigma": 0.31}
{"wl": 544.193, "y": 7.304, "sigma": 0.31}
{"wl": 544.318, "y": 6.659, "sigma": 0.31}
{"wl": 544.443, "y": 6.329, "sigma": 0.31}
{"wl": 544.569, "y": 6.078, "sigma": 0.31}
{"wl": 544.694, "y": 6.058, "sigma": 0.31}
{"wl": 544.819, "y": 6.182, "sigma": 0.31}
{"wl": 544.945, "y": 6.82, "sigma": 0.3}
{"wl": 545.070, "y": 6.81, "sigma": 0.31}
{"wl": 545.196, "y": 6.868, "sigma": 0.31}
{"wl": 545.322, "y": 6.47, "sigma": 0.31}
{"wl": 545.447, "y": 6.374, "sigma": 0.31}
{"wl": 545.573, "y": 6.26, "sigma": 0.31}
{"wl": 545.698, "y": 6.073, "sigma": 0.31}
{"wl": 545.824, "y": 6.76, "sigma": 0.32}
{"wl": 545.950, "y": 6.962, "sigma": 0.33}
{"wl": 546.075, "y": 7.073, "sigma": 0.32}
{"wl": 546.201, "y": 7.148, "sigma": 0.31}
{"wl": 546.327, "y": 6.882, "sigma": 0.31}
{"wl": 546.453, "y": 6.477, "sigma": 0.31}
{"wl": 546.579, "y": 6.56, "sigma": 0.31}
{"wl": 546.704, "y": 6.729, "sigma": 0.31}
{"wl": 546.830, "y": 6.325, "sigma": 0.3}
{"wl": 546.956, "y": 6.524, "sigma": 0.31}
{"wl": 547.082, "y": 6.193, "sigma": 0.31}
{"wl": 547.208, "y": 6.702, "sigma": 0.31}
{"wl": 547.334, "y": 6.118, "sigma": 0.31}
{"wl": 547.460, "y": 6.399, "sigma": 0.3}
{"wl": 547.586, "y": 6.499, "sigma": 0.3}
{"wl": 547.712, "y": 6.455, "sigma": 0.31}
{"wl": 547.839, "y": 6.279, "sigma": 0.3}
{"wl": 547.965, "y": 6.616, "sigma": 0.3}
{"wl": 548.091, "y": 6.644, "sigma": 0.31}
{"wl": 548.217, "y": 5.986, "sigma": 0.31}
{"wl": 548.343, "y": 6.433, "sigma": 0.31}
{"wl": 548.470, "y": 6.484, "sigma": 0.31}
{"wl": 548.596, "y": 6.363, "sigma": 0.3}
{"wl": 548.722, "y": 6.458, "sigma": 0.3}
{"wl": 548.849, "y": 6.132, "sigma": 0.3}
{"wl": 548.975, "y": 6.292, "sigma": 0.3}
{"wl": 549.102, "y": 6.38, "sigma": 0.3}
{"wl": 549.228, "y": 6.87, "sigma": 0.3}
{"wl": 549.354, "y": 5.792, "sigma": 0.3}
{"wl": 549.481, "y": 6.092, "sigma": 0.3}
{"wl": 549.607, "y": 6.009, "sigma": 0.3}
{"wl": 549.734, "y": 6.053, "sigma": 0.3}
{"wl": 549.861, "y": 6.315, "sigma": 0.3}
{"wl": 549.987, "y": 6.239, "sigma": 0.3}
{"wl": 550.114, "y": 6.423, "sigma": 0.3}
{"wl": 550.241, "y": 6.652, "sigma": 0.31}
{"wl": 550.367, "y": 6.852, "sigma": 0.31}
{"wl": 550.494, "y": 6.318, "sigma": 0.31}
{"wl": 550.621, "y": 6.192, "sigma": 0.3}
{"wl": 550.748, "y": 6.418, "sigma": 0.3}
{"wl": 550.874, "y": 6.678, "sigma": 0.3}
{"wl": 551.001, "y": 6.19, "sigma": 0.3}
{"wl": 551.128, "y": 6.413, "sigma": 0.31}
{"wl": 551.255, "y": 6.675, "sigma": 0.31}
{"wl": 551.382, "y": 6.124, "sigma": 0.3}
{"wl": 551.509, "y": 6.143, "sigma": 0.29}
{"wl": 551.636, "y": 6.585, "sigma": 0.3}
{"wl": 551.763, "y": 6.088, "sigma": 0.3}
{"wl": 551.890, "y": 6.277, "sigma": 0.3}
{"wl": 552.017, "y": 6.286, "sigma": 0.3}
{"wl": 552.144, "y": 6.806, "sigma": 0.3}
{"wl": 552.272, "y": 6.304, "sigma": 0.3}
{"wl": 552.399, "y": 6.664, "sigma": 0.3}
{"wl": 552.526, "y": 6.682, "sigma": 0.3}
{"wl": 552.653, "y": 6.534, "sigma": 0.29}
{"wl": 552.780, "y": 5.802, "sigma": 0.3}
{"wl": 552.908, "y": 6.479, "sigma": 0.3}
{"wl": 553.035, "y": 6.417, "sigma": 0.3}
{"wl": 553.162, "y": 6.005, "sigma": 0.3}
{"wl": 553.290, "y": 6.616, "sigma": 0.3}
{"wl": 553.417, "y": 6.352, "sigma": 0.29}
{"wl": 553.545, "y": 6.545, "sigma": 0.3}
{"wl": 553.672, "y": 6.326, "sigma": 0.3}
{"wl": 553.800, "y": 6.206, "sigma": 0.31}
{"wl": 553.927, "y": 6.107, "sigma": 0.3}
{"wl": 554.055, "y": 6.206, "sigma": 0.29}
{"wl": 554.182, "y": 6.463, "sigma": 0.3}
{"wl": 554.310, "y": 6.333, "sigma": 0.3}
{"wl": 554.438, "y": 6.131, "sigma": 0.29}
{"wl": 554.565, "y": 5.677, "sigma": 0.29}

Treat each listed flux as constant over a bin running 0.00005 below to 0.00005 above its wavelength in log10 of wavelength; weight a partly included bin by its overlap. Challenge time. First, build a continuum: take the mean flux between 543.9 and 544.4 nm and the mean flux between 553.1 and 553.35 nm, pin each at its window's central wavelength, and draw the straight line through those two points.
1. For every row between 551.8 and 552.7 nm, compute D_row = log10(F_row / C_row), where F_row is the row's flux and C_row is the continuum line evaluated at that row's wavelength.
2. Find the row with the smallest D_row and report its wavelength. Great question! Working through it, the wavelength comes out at 551.890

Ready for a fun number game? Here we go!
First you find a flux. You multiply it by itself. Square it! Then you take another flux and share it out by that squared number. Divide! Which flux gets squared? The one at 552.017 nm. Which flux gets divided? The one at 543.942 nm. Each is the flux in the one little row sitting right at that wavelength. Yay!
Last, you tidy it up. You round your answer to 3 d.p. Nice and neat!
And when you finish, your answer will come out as 0.158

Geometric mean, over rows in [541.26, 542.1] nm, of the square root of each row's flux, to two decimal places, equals 2.59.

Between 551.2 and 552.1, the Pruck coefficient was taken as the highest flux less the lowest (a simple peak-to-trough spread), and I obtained 0.59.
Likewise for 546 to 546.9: 0.82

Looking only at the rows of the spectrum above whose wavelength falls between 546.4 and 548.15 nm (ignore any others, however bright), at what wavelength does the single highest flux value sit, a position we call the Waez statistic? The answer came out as 546.704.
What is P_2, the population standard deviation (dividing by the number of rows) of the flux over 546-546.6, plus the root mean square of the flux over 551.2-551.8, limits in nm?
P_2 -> 6.60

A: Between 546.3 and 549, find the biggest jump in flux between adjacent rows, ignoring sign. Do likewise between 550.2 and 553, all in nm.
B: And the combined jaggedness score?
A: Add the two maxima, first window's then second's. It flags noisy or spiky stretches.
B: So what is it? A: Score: 1.39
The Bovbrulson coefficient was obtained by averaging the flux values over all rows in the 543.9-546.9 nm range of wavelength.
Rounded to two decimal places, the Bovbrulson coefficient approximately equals 6.58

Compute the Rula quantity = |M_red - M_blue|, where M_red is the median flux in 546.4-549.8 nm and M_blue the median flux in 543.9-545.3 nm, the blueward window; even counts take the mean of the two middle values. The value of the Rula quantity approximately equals 0.04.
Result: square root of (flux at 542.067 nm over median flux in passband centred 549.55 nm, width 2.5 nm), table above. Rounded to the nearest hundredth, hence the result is 1.04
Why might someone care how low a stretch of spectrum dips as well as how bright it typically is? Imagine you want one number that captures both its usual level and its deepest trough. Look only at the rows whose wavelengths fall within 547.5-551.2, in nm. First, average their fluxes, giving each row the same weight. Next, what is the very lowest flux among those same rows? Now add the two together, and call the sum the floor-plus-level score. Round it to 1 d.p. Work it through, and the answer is 12.2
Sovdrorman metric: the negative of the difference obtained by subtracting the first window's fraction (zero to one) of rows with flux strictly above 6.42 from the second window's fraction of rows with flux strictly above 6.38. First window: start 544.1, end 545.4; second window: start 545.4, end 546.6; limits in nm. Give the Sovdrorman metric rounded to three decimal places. -0.100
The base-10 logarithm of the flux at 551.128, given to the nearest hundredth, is 0.81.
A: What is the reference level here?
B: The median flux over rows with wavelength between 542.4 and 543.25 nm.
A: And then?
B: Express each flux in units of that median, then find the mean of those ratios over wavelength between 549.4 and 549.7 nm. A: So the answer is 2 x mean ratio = 1.97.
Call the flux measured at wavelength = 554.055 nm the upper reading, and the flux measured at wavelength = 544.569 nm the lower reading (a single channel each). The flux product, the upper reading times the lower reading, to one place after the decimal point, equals 37.7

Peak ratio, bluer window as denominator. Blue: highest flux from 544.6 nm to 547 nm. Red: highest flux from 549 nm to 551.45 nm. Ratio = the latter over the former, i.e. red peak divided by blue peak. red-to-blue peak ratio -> 0.961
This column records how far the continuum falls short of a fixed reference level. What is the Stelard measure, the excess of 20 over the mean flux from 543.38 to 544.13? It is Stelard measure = 13.6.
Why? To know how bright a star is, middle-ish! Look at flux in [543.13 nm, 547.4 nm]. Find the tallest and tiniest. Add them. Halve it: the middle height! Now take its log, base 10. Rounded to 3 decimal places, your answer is 0.821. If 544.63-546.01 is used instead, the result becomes 0.814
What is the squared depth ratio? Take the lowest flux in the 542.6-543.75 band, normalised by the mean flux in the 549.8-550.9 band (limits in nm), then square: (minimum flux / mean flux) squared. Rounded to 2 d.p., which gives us 0.84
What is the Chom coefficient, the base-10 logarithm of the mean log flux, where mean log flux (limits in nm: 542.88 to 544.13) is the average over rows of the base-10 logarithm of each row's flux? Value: -0.0967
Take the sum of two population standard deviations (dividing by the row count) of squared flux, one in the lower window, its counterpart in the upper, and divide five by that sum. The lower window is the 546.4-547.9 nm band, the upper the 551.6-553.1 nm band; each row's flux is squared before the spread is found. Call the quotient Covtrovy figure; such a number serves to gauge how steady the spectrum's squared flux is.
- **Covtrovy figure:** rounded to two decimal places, 0.88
